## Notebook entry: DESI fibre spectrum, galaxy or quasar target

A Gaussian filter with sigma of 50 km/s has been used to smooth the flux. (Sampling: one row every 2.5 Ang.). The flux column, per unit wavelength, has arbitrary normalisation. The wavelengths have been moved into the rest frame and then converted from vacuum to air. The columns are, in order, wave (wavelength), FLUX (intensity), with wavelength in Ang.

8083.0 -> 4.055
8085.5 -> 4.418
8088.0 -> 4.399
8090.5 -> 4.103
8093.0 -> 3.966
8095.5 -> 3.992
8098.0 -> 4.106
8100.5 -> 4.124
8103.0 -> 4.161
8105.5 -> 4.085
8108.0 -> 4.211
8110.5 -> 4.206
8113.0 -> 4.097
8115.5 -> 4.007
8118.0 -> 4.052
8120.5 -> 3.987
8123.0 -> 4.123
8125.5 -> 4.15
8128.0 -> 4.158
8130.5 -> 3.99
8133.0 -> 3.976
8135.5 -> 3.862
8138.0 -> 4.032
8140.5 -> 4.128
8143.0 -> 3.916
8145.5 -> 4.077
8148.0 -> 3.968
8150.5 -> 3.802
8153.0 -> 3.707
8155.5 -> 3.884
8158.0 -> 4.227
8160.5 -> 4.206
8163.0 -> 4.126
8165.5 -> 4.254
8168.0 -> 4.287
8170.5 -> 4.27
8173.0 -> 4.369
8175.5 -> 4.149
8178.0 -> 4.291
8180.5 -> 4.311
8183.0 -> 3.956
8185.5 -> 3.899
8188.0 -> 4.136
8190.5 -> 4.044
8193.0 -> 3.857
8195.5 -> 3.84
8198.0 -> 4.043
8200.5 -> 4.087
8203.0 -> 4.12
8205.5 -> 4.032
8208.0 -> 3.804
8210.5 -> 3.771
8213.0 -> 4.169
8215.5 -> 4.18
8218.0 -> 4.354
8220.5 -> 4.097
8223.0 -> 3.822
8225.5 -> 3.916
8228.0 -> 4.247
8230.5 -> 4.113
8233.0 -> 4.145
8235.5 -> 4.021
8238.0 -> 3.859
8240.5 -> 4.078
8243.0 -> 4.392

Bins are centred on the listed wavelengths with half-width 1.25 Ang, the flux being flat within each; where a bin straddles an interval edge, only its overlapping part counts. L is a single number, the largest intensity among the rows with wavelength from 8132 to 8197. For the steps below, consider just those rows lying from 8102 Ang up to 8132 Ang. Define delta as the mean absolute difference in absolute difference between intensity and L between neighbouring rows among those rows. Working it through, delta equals 0.08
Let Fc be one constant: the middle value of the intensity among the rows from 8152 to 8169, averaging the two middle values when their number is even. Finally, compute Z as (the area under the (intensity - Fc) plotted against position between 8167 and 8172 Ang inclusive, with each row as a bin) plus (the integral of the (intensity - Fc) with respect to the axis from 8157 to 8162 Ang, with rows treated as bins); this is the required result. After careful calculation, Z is 0.4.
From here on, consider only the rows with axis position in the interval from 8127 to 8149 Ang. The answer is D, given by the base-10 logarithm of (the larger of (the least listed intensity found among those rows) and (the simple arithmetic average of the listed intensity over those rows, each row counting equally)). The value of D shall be 0.603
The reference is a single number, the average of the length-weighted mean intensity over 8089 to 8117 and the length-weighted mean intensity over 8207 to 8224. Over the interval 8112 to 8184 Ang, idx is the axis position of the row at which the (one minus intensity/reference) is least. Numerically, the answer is 8173.0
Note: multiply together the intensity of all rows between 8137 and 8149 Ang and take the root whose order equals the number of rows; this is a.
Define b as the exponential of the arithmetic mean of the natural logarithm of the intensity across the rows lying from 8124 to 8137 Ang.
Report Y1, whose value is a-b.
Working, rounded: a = 4.02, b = 4.03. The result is 0.00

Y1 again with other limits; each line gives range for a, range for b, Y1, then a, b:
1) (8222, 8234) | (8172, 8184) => -0.17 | 4.05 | 4.21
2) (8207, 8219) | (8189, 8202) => 0.08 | 4.05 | 3.97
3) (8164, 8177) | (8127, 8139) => 0.26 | 4.27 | 4.00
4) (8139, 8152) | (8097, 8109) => -0.16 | 3.98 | 4.14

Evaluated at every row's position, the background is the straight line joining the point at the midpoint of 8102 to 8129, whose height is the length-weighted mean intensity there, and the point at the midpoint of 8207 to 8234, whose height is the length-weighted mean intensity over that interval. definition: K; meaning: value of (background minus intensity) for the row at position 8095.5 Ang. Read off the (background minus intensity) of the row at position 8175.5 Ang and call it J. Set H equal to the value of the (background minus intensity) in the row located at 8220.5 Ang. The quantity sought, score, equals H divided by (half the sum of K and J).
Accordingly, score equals -1.3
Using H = -0.04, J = -0.07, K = 0.13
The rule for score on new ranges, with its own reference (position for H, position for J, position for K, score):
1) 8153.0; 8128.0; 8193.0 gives 4.8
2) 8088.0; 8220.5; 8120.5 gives -6.6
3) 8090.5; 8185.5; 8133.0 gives 0.1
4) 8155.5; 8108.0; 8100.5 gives -4.1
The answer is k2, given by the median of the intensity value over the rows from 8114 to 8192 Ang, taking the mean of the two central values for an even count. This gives 4.077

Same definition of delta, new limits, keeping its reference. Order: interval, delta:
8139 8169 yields 0.14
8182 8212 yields 0.11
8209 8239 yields 0.18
